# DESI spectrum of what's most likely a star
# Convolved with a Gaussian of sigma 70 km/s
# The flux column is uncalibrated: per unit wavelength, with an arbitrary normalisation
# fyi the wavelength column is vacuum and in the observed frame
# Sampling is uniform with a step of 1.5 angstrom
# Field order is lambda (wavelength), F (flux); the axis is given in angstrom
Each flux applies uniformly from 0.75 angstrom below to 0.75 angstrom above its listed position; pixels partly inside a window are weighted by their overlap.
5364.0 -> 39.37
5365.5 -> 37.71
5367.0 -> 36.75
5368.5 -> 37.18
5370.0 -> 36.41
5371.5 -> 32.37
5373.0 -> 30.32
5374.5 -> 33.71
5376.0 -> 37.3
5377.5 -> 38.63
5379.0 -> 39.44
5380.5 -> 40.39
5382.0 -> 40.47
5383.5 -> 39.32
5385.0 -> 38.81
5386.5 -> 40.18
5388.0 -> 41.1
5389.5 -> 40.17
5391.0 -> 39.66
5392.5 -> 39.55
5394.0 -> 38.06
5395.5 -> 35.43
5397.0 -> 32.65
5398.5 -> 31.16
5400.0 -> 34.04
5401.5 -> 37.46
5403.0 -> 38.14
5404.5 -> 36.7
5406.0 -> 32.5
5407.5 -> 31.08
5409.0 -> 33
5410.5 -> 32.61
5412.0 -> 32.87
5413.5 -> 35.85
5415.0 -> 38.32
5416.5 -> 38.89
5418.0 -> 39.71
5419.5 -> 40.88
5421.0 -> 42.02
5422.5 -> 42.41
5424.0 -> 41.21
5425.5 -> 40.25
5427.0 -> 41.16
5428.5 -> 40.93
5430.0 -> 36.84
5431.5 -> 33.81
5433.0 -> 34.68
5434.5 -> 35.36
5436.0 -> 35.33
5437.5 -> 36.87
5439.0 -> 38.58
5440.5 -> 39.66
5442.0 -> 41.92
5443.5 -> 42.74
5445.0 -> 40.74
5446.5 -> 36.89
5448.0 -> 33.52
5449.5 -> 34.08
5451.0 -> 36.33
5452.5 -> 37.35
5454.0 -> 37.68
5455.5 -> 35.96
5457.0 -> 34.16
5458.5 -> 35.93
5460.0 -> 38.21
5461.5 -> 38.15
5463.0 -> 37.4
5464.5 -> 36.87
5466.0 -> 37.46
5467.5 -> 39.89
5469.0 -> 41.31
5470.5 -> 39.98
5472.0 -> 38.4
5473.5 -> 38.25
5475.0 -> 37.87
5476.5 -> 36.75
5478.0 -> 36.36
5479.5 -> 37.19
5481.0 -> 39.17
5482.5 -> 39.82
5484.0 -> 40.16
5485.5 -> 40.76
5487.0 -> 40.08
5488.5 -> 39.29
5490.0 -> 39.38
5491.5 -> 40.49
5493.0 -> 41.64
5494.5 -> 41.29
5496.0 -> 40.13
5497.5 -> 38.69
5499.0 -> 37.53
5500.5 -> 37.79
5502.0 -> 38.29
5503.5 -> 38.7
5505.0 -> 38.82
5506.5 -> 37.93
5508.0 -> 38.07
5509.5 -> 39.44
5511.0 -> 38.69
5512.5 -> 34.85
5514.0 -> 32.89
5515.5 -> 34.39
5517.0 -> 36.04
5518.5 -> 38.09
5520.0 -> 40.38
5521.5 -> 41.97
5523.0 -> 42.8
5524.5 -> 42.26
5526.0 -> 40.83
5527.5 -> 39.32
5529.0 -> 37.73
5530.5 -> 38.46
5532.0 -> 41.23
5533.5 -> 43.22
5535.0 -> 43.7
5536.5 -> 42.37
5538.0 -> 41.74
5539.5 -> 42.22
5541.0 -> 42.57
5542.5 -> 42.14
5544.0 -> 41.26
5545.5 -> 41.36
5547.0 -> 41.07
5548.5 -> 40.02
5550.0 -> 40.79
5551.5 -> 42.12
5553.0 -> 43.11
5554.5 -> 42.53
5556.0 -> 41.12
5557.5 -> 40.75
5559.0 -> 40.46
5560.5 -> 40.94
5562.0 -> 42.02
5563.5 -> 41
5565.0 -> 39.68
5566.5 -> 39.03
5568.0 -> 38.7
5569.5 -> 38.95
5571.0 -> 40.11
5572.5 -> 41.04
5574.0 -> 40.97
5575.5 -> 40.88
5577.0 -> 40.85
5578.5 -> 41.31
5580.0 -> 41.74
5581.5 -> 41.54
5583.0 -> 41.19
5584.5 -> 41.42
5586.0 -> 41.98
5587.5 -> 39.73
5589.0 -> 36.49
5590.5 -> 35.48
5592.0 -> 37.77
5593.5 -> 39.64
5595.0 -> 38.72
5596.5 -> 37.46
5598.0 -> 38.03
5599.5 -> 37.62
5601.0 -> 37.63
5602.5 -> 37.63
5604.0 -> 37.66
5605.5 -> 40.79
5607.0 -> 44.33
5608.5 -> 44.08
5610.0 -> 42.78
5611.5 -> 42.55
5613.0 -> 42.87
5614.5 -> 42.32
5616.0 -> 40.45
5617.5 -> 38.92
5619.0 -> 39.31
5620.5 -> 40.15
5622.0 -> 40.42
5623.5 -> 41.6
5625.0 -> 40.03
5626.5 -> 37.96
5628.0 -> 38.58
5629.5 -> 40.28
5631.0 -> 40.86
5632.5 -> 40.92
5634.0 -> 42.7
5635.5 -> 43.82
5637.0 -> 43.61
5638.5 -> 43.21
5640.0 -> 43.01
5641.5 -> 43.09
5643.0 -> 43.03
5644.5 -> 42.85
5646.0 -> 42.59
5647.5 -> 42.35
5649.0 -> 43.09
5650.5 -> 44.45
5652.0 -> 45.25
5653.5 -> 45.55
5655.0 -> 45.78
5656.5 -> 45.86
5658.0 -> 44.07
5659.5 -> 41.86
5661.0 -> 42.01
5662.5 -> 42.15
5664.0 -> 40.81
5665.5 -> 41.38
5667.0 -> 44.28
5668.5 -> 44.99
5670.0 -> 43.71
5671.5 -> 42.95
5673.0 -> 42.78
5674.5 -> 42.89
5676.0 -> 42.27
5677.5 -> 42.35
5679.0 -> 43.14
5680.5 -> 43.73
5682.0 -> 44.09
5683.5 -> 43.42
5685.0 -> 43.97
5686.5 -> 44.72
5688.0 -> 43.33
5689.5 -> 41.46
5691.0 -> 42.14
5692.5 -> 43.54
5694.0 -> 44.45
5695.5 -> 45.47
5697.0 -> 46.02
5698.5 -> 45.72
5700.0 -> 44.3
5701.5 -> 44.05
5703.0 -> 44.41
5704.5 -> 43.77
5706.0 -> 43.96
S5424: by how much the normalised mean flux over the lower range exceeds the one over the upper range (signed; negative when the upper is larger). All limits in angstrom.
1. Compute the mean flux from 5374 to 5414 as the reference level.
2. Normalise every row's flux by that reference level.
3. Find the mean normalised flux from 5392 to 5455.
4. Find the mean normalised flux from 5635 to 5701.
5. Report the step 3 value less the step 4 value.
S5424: -0.175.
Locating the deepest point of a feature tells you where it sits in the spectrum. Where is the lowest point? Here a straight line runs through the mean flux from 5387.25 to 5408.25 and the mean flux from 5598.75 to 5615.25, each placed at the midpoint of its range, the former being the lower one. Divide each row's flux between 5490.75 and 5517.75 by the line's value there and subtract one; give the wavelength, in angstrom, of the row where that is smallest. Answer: 5514.0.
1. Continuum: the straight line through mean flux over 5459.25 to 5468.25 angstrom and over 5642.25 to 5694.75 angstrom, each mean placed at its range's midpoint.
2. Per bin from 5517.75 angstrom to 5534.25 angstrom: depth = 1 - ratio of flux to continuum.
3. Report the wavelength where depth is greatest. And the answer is 5529.0 angstrom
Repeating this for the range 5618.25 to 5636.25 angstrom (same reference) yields 5626.5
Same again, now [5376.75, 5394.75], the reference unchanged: 5394.0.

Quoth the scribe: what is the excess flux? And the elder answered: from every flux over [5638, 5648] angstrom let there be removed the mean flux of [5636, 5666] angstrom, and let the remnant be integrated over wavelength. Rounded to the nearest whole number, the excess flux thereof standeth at -4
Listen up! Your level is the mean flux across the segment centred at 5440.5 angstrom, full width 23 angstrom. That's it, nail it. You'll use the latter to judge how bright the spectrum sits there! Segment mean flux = 37.2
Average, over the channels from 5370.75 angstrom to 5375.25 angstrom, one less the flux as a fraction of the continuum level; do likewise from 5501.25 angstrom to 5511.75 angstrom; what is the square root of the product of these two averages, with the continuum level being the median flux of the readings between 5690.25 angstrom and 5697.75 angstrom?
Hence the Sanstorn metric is 0.19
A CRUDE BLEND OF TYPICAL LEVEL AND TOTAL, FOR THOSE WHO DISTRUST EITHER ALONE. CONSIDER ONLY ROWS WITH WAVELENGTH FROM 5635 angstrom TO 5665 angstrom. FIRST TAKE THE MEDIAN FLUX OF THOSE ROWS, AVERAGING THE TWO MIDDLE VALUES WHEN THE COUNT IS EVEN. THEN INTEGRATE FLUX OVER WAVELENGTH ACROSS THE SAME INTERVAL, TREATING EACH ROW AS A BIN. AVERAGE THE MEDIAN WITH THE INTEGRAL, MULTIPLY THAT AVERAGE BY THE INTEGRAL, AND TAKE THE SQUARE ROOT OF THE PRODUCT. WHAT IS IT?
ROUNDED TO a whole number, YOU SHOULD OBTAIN 936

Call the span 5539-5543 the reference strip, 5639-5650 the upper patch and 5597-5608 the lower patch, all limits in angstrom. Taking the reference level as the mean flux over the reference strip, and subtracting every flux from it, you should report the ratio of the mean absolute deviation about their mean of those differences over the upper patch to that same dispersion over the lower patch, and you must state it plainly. 0.1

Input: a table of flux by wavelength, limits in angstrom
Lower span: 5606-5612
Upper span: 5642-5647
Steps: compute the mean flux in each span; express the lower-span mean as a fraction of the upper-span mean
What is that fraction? 1.01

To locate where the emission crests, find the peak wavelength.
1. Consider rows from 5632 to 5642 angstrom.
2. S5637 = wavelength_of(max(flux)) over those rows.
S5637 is 5635.5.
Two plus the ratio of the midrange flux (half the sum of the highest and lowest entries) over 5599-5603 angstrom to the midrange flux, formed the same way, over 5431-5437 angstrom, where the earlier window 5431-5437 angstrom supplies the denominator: 3.09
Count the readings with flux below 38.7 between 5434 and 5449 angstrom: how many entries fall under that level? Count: 6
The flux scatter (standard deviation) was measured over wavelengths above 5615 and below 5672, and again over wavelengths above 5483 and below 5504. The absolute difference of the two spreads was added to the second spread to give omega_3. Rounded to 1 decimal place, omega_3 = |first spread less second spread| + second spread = 2.0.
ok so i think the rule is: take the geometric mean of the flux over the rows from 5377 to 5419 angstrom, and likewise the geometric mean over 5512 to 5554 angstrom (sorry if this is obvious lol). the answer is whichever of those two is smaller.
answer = 36.9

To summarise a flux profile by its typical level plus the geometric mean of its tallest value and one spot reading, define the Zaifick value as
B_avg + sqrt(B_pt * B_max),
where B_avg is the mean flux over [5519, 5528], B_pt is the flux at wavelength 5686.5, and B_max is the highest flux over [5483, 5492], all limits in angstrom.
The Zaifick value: 84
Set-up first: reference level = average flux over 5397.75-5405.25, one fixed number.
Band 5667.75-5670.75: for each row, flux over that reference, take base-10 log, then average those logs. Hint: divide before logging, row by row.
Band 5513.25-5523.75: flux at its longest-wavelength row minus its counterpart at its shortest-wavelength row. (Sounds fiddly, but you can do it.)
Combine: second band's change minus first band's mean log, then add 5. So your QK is 15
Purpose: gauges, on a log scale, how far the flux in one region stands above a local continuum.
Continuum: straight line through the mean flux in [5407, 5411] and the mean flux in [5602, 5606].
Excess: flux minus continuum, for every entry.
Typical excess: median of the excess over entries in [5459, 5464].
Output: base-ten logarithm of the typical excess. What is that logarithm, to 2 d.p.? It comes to 0.62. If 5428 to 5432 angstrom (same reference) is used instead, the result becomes 0.59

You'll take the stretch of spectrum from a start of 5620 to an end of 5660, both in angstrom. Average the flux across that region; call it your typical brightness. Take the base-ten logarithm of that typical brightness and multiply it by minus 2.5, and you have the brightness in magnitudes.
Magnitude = -4.07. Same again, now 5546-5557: -4.05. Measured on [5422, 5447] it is -3.97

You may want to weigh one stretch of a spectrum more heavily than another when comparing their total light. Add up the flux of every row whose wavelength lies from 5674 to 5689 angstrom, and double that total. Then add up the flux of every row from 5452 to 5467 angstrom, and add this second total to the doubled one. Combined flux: 1237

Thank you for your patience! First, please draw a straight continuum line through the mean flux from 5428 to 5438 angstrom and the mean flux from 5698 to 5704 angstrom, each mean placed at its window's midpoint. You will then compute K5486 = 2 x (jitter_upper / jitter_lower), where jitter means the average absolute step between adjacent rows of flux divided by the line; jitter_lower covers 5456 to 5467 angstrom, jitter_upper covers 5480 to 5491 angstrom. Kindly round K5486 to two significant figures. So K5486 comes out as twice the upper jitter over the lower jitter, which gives 1.0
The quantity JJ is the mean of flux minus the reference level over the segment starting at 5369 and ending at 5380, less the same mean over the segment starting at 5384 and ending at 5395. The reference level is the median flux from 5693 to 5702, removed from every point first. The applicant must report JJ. -4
